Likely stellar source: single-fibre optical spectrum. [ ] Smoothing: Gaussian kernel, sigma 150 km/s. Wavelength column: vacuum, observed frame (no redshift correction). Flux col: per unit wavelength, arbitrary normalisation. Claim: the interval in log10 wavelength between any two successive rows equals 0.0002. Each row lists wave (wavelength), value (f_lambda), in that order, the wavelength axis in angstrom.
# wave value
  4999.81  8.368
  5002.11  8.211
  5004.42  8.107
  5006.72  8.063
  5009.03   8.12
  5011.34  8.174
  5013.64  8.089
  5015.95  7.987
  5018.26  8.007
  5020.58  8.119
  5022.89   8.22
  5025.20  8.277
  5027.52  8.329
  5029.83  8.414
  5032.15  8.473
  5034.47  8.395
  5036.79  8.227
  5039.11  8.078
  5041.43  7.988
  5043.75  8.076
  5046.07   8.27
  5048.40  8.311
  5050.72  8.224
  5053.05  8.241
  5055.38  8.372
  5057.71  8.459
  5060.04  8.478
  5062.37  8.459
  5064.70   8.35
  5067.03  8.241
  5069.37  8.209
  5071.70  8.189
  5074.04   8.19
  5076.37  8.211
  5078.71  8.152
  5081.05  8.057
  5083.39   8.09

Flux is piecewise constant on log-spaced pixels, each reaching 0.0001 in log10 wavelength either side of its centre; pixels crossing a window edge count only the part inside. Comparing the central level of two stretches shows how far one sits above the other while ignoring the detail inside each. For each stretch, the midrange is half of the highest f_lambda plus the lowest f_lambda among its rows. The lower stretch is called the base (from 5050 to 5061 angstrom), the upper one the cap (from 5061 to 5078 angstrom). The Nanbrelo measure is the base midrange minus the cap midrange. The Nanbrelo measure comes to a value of 0.027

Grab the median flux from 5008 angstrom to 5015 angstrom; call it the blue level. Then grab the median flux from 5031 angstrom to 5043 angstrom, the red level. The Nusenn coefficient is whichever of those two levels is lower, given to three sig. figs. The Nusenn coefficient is 8.12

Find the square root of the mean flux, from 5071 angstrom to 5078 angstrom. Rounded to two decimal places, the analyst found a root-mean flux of 2.86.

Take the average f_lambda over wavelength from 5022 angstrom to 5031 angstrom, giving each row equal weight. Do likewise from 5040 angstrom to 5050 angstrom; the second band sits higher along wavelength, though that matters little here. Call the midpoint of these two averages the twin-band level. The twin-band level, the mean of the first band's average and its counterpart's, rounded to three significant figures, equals 8.24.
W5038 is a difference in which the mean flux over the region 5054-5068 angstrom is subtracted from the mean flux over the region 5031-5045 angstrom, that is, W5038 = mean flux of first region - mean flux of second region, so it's -0.19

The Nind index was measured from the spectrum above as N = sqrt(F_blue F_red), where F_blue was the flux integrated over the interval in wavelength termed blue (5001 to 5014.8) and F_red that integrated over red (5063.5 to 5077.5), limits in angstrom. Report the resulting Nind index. 114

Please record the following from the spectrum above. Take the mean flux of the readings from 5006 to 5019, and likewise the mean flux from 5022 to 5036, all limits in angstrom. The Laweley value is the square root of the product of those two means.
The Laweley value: 8.21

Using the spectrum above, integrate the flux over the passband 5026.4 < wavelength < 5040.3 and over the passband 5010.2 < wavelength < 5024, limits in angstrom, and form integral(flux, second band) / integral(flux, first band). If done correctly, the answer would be 1.0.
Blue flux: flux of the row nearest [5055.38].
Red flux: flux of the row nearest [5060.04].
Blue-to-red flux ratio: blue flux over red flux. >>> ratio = 0.99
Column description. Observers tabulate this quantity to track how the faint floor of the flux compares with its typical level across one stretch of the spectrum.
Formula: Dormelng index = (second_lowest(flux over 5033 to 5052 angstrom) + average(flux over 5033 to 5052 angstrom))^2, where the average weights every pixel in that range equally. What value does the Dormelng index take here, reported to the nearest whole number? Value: 265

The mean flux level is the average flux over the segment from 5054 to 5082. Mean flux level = 8.28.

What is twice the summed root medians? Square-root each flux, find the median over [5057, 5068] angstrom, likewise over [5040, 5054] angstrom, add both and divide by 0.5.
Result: 11.56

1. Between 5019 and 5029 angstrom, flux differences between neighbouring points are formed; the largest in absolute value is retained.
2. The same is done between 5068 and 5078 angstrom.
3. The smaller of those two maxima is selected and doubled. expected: 0.04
